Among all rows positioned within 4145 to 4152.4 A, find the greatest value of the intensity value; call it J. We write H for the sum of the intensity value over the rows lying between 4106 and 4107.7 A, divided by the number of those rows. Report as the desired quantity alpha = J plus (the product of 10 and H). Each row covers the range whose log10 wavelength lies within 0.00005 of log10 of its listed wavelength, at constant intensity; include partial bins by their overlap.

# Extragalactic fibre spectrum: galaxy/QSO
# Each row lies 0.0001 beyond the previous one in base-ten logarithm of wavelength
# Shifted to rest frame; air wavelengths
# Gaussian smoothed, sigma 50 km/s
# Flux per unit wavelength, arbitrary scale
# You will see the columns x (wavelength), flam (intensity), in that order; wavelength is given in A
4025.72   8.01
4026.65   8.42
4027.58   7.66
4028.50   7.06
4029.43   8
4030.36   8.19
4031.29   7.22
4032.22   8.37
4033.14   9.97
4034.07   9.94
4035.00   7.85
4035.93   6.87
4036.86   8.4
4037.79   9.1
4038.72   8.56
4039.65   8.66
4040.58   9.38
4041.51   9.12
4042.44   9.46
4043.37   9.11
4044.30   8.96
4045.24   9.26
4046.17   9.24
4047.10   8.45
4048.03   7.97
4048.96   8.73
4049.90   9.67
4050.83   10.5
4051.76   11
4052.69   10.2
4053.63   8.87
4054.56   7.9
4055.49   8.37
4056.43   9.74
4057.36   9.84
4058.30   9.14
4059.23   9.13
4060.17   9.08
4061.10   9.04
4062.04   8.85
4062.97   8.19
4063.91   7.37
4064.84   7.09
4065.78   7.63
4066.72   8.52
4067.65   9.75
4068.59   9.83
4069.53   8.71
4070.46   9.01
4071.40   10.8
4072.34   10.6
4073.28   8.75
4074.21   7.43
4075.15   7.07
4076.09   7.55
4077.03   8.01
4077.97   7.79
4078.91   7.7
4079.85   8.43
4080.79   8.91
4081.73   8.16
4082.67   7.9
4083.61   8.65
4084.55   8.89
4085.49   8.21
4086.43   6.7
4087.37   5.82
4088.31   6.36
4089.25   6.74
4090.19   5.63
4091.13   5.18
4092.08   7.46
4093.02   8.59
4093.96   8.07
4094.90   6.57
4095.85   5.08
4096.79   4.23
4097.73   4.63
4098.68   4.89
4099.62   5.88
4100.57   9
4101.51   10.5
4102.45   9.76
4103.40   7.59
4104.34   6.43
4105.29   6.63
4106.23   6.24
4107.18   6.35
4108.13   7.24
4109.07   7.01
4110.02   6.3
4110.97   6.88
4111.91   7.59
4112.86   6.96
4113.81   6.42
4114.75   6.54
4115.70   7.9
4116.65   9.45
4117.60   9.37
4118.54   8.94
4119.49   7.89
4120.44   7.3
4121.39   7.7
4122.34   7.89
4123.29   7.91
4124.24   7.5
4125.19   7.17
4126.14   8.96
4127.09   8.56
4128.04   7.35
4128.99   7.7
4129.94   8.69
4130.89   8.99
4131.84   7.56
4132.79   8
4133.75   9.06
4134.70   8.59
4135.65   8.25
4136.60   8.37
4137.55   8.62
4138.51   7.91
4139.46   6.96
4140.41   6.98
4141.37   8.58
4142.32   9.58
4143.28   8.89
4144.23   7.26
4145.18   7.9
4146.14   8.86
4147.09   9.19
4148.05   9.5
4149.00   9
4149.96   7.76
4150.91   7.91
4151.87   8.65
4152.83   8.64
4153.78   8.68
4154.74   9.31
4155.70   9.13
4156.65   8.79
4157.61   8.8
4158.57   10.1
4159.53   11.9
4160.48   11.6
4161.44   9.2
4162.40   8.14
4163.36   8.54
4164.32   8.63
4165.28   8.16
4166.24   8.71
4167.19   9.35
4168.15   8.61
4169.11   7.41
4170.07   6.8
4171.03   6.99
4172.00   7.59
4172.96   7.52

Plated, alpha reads 72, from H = 6.3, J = 9.5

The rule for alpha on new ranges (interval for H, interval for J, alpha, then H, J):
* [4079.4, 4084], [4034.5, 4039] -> 93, 8.4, 9.1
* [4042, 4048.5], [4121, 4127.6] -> 98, 8.9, 8.96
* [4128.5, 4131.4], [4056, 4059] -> 94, 8.5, 9.84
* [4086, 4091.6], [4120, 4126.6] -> 70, 6.1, 8.96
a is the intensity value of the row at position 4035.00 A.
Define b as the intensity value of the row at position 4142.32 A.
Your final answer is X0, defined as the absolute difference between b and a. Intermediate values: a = 7.85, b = 9.58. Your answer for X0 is 1.7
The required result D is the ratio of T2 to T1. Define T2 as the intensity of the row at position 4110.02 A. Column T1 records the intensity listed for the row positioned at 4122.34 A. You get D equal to 0.80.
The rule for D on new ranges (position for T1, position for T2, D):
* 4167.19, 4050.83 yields 1.12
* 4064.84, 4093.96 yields 1.14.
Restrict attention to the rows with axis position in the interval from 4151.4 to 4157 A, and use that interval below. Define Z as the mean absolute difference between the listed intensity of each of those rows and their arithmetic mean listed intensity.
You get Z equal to 0.2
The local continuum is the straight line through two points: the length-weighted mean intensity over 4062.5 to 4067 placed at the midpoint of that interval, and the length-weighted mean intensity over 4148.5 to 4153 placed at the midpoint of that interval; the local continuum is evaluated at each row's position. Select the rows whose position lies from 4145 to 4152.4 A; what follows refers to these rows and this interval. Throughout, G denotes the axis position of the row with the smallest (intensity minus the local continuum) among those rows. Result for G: 4149.96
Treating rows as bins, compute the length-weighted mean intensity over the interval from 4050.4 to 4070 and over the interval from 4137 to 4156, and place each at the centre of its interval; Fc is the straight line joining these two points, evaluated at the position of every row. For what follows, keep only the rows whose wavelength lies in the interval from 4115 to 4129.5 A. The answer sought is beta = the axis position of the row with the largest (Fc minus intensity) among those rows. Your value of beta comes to 4125.19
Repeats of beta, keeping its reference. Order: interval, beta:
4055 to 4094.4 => 4091.13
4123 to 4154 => 4139.46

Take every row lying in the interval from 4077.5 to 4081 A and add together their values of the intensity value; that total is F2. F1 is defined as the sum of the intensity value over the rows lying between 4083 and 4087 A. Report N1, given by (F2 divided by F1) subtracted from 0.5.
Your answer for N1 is -0.5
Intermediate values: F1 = 32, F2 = 33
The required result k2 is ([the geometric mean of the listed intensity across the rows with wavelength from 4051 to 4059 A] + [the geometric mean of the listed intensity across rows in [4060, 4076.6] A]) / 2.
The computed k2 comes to 8.9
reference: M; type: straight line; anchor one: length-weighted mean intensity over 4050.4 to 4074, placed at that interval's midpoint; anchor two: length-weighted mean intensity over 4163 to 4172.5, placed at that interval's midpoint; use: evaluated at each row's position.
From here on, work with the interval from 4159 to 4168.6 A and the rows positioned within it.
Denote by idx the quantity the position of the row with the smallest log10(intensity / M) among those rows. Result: 4162.40 A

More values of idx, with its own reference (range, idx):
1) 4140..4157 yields 4140.41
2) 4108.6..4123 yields 4110.02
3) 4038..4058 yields 4054.56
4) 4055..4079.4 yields 4064.84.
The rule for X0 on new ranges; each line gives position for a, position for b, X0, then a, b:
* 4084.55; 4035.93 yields 2.0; 8.89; 6.87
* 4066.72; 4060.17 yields 0.6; 8.52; 9.08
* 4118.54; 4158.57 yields 1.2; 8.94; 10.1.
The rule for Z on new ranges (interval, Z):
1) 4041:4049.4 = 0.4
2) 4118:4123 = 0.4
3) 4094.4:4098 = 0.7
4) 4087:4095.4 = 0.9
